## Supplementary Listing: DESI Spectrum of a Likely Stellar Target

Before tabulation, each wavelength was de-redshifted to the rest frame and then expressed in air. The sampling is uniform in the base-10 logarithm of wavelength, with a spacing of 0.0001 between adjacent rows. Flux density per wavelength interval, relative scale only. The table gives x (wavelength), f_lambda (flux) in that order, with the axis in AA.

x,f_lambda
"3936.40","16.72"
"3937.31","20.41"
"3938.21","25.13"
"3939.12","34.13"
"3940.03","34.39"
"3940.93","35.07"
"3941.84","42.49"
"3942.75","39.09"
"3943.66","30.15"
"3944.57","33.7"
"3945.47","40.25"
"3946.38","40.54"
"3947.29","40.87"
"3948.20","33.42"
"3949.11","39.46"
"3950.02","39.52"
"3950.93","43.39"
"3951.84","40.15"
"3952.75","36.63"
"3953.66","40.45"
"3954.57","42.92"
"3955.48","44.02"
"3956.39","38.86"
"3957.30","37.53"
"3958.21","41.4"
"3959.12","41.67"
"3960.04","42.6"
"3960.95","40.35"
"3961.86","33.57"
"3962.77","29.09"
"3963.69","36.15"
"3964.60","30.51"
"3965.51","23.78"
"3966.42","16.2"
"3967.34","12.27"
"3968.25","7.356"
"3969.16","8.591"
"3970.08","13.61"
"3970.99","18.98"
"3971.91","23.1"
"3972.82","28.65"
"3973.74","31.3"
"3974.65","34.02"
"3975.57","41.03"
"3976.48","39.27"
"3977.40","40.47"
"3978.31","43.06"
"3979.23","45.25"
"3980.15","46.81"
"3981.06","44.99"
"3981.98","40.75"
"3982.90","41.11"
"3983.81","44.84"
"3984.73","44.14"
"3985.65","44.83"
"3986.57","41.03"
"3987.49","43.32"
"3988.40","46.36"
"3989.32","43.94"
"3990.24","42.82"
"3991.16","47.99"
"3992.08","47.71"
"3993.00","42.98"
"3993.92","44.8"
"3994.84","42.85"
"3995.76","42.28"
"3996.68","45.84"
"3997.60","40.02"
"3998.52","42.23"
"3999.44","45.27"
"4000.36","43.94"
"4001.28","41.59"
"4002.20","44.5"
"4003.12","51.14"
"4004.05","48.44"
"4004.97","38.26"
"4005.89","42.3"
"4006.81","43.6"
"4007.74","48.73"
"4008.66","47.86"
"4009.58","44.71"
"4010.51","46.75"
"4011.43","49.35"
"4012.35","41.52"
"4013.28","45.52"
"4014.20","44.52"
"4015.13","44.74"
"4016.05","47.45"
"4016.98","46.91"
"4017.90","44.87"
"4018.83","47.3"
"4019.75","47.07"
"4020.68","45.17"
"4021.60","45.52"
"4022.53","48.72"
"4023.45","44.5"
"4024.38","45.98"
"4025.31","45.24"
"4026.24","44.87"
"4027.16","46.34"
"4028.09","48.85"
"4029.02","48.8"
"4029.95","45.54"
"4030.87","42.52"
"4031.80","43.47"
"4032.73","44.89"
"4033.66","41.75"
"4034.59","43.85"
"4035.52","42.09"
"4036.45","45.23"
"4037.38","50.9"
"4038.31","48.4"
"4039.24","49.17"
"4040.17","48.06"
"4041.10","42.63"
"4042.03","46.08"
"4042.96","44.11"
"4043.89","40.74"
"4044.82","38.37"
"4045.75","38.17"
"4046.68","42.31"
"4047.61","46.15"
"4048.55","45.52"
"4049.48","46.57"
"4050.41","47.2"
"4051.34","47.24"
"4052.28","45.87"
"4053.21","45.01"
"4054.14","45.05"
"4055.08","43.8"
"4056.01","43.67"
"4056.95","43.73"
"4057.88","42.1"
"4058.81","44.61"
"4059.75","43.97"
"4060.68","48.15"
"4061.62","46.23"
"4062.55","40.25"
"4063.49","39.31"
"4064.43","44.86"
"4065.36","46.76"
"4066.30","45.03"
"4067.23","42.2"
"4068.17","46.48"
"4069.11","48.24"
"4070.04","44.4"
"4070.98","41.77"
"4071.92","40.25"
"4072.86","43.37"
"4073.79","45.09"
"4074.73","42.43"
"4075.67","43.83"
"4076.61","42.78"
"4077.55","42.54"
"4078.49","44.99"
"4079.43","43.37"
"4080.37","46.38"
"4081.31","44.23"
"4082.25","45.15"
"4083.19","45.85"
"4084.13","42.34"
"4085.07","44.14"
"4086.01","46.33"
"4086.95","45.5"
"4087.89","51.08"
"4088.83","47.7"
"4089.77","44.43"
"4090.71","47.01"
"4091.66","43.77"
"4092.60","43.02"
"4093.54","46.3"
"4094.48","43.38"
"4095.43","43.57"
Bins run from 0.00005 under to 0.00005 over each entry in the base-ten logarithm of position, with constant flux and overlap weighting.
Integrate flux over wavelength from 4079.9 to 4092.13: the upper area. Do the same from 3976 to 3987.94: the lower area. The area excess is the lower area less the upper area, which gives -45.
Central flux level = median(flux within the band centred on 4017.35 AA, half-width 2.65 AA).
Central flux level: 47.0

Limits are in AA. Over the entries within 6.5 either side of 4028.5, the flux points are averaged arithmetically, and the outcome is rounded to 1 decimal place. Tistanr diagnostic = 45.4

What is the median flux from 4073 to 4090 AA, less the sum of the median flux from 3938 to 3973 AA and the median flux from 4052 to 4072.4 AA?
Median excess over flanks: -36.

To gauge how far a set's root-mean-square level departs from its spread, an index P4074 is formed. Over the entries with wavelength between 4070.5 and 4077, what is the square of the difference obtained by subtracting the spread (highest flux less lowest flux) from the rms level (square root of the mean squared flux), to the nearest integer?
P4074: 1442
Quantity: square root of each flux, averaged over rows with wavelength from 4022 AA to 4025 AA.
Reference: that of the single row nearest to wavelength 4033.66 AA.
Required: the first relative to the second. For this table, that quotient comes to 1.05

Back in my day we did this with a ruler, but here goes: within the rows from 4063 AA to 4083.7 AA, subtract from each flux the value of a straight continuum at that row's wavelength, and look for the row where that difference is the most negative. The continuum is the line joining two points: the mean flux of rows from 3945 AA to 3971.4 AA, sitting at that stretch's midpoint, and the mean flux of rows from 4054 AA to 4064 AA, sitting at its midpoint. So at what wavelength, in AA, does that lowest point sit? 4063.49 AA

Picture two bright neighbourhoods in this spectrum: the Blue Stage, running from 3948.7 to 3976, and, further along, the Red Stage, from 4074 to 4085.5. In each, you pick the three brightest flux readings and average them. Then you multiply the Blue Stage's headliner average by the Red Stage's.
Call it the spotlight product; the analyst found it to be 1989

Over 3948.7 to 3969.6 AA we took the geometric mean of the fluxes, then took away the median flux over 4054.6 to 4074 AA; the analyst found -14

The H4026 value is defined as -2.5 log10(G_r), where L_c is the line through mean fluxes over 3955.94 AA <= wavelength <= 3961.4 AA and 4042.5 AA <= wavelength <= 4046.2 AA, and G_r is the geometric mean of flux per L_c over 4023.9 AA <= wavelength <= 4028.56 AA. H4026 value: -0.15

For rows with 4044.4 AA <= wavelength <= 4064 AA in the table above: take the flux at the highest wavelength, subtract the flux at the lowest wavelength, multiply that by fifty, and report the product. 47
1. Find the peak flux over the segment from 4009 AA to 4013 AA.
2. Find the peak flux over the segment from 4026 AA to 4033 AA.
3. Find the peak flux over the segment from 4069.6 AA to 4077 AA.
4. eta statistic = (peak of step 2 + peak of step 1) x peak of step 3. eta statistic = 4428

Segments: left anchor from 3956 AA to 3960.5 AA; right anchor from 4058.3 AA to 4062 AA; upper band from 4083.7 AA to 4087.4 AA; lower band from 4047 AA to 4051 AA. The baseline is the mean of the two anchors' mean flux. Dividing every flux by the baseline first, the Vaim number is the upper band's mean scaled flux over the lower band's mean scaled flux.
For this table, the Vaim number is 0.96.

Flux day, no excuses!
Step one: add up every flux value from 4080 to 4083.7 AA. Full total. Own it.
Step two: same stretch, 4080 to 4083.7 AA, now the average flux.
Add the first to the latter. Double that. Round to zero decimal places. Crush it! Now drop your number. 454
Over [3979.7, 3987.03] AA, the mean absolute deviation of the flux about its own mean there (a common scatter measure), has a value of 1.9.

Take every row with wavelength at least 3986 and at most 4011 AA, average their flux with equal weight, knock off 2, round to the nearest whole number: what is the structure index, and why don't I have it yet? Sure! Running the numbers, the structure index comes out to 42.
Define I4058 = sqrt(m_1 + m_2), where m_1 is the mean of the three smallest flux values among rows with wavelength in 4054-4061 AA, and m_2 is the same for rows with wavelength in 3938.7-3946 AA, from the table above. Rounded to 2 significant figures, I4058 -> 8.7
